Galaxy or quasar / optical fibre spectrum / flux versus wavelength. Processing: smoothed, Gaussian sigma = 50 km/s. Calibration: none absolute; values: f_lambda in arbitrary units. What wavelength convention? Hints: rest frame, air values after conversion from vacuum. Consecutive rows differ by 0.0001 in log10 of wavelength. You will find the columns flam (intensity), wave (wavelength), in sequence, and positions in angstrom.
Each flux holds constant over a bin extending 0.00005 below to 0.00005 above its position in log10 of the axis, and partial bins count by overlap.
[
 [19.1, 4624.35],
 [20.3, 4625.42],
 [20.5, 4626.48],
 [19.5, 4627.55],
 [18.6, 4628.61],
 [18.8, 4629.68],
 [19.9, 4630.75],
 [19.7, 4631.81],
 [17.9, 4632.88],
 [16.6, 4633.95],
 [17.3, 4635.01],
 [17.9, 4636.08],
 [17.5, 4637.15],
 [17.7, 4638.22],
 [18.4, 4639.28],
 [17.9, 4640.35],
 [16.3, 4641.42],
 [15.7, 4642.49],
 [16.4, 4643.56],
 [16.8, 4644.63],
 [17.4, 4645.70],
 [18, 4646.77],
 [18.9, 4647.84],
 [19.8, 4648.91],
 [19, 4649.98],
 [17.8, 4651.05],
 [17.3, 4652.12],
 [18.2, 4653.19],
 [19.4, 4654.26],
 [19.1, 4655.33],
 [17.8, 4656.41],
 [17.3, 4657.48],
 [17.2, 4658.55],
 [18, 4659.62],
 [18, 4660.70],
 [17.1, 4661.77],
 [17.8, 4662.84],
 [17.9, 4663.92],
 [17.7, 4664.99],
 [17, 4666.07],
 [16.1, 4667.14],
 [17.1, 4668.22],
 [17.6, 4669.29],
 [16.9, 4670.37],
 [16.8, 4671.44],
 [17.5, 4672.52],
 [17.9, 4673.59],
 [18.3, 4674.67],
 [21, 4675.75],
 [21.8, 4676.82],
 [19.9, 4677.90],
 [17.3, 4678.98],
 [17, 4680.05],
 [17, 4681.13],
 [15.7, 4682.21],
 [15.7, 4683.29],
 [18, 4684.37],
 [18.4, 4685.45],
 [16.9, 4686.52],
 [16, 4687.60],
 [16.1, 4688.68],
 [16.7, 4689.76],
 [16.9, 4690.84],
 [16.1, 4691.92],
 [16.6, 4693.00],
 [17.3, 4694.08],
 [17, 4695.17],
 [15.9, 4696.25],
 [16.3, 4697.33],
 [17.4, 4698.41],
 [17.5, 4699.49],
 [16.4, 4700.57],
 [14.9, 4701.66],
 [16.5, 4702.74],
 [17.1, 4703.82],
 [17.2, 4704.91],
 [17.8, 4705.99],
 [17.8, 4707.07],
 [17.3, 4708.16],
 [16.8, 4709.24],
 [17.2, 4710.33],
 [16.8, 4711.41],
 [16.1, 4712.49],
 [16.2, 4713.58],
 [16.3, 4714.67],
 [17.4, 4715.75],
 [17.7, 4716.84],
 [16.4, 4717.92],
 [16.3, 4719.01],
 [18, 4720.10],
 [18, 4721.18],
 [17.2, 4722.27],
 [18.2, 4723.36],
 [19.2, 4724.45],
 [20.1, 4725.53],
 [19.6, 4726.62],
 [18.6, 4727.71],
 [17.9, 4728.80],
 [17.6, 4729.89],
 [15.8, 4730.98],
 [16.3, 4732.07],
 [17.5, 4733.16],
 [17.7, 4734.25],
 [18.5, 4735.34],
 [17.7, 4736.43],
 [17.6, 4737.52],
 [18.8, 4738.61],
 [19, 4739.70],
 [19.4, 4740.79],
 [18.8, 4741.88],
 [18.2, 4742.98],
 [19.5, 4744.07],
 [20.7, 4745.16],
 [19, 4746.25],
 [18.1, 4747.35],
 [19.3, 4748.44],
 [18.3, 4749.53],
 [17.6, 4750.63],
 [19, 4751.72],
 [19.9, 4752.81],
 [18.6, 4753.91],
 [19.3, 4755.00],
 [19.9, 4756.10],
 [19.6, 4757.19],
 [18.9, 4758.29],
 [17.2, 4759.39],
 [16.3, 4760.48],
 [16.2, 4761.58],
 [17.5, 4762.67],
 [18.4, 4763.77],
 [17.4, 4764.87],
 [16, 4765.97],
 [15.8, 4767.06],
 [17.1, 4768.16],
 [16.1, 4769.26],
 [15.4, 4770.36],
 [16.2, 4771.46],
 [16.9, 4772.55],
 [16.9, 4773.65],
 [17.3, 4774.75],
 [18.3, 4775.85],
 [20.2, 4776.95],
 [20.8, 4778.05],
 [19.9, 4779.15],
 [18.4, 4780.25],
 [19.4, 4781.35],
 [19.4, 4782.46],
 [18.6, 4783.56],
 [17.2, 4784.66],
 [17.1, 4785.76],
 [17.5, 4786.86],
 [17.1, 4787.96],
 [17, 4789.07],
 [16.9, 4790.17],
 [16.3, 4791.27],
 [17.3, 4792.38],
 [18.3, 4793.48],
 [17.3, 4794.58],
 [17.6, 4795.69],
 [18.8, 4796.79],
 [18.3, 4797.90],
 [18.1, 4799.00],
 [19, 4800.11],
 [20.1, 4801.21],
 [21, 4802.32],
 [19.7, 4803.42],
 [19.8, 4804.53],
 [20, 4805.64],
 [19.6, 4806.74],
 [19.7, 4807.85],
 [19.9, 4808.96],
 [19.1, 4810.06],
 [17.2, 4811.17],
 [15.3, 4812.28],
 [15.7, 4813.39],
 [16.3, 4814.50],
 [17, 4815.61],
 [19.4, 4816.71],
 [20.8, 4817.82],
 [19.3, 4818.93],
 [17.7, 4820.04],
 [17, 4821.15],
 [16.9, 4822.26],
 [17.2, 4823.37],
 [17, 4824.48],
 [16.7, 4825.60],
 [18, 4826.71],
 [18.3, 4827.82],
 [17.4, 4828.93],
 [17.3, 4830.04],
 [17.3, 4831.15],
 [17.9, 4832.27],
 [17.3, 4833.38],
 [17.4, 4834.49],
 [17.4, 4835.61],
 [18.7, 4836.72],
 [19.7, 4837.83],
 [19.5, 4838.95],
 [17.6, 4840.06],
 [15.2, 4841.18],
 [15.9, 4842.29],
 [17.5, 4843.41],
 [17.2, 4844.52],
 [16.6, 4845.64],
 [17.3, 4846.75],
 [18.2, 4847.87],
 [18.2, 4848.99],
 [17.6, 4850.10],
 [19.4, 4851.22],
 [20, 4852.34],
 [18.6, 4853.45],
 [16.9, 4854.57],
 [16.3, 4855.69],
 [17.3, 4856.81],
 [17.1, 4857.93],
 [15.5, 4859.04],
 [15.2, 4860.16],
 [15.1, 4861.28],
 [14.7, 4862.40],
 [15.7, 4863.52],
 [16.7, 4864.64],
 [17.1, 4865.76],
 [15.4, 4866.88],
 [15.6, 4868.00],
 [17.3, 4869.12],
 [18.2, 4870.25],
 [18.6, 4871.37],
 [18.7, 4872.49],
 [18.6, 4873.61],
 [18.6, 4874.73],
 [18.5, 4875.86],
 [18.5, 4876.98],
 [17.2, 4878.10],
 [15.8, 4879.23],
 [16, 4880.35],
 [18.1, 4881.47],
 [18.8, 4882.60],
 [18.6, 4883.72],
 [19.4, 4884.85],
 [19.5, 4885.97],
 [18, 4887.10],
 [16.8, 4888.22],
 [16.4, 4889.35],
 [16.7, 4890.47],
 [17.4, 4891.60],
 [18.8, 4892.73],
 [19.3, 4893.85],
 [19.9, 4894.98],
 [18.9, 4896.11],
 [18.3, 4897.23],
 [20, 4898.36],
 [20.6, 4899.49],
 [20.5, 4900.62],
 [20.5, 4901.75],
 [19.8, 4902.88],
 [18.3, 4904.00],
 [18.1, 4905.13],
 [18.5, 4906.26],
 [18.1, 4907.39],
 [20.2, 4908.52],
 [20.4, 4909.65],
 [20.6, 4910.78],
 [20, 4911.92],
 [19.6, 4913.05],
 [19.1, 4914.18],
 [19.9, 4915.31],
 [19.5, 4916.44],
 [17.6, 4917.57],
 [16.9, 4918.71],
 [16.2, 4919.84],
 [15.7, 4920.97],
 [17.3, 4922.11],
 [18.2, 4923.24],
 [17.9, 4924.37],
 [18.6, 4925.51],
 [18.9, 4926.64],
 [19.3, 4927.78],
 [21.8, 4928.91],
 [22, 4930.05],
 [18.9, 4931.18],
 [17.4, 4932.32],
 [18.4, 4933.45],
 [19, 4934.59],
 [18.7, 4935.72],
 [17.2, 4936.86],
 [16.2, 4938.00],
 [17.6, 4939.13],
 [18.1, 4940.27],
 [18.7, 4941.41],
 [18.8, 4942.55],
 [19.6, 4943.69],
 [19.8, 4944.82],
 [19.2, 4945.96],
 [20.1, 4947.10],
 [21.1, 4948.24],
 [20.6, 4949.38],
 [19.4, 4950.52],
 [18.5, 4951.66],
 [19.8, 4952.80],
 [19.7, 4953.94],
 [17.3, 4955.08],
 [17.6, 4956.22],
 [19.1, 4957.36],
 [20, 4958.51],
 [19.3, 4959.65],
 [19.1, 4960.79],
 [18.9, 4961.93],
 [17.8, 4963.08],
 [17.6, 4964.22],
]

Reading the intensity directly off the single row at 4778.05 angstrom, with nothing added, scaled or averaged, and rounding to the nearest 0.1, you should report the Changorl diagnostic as 20.8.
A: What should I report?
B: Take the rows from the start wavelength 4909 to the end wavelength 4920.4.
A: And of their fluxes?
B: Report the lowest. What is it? 16.2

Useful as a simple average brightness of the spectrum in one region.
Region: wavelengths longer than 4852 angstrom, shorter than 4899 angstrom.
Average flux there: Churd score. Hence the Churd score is 17.6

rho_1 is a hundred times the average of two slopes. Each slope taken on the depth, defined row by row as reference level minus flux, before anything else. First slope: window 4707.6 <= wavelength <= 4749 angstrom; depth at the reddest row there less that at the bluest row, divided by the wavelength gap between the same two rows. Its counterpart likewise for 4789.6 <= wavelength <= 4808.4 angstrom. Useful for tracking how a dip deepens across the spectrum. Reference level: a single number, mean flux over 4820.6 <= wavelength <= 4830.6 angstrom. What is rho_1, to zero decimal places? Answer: -10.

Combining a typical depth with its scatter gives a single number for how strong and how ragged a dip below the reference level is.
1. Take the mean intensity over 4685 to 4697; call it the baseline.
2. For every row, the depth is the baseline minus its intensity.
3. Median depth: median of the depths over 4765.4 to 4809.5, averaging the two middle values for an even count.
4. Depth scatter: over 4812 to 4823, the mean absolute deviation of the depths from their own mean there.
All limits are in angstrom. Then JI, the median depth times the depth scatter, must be -2.1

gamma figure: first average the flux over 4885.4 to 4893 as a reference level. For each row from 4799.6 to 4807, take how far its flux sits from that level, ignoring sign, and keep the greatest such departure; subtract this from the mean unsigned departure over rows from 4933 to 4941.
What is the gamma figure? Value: -2.6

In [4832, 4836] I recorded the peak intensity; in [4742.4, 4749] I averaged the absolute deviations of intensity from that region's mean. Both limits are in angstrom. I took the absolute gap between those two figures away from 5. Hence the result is -12.2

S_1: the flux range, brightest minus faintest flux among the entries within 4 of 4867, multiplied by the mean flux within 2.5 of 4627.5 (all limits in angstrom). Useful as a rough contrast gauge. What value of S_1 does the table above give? 55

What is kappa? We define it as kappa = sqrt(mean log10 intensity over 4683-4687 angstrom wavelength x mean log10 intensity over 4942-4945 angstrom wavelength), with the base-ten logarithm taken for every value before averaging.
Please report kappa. 1.26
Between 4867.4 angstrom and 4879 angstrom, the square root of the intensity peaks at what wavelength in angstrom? 4872.49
